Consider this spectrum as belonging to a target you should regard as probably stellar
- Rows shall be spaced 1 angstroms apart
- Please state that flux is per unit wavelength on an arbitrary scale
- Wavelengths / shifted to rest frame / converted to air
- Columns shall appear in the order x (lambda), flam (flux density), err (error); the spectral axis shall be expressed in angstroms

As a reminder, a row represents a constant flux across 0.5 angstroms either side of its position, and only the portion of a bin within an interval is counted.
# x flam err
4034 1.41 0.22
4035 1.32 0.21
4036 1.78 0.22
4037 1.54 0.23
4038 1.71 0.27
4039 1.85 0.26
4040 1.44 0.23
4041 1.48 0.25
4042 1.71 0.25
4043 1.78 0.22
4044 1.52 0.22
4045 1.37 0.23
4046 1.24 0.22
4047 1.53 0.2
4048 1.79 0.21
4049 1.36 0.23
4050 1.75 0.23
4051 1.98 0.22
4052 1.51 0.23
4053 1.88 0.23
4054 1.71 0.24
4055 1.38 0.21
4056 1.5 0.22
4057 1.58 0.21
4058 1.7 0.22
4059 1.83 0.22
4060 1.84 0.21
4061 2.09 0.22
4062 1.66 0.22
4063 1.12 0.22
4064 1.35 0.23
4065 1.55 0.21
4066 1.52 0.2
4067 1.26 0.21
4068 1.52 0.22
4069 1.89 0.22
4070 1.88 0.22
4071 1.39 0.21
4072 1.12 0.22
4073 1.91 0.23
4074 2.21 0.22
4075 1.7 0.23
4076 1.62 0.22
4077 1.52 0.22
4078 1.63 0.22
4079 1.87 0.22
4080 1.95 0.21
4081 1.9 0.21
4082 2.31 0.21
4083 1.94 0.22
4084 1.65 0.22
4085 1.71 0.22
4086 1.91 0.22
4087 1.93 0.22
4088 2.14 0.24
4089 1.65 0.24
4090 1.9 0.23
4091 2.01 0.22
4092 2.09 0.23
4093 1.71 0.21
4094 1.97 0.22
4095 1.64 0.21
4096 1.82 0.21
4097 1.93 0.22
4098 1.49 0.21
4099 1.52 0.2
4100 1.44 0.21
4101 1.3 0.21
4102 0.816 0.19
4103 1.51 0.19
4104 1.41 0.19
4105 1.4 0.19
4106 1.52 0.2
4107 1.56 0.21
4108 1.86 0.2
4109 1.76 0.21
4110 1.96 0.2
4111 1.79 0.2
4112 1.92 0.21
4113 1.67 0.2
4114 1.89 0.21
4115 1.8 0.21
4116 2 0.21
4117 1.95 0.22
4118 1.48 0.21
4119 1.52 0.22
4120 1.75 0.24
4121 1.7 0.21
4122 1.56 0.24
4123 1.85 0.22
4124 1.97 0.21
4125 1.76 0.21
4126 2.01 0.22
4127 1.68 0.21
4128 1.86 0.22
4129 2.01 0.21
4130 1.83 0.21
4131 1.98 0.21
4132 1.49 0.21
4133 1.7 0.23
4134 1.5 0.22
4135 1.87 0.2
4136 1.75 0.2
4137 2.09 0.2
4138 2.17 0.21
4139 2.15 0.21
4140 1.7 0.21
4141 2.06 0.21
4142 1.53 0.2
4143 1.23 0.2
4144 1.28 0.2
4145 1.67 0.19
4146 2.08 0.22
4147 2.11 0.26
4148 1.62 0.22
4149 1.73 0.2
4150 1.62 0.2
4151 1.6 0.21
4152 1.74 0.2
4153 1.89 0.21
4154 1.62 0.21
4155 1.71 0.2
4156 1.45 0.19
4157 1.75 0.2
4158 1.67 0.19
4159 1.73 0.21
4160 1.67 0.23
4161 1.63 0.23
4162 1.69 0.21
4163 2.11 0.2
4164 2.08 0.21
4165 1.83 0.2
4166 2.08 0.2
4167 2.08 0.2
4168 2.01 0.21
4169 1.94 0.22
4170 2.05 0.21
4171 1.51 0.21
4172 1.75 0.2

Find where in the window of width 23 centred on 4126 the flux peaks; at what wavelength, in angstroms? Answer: 4137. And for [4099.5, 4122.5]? 4116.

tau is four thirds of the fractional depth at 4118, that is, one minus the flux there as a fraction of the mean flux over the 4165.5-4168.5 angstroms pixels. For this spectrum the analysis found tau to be 0.374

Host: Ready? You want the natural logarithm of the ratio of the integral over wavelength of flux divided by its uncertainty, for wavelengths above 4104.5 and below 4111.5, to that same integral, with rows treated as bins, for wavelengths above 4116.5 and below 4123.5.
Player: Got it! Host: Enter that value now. 0.10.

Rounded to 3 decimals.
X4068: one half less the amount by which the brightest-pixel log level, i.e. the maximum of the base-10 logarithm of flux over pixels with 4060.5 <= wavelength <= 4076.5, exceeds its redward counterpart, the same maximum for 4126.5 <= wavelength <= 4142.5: 0.492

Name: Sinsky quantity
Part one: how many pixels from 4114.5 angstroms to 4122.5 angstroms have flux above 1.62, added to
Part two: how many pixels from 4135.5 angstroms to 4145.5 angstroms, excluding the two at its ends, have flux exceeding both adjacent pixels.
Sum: 7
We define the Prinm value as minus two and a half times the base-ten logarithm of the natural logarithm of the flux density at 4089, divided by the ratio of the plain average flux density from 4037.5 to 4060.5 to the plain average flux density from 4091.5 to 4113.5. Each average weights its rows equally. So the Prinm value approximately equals 0.74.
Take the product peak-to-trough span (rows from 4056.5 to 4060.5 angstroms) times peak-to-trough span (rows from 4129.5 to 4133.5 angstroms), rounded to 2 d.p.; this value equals 0.13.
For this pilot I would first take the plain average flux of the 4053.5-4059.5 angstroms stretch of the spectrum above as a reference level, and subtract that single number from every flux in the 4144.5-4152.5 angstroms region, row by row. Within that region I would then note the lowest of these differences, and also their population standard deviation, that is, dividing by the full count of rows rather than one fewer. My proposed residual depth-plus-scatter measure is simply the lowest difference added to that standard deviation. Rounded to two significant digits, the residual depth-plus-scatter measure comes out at 0.18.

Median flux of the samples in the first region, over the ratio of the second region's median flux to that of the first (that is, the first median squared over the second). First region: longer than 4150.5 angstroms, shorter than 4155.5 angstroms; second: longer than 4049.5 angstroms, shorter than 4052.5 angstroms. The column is 1.67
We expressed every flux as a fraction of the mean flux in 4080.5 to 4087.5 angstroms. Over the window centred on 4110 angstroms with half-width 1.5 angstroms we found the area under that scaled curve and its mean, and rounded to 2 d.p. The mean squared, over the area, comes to 0.32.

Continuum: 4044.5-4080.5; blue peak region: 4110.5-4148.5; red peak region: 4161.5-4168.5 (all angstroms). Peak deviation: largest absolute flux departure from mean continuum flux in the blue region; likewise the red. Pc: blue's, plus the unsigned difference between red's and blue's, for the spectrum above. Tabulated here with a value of 0.60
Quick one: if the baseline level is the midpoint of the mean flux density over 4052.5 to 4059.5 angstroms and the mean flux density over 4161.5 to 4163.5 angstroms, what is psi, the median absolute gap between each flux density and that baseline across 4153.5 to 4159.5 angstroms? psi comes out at 0.09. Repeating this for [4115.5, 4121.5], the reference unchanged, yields 0.20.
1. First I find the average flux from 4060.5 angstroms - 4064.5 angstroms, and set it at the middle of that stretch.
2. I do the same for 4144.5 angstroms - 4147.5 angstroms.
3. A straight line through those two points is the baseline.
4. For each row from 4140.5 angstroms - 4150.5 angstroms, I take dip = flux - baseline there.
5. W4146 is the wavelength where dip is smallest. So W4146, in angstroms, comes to 4143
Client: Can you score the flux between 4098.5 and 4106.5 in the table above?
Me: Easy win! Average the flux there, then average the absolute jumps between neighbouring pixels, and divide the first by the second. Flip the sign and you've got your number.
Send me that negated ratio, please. -5.9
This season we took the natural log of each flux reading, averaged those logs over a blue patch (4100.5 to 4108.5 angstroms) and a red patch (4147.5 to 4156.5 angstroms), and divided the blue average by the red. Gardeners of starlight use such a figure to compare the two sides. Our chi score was 0.65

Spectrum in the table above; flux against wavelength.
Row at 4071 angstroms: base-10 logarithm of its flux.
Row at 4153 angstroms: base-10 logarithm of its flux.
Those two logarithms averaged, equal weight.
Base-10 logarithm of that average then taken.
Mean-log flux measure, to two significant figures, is -0.68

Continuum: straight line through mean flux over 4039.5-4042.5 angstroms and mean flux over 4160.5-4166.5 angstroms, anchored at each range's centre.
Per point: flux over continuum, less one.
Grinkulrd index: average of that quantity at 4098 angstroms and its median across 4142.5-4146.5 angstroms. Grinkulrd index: -0.17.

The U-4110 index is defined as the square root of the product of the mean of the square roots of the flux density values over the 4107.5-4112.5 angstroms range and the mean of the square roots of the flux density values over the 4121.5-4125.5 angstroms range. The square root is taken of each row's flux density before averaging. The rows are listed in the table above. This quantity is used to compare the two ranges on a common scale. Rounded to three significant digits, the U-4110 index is 1.35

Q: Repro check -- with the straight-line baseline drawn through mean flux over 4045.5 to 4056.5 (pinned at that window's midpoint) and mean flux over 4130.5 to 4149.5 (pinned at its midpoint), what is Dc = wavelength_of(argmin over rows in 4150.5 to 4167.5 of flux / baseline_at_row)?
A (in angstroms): 4156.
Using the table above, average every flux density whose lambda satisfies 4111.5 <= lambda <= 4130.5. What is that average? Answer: 1.80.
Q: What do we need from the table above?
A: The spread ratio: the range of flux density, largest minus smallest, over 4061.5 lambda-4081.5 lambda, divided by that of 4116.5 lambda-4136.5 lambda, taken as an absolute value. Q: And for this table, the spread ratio 2.1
